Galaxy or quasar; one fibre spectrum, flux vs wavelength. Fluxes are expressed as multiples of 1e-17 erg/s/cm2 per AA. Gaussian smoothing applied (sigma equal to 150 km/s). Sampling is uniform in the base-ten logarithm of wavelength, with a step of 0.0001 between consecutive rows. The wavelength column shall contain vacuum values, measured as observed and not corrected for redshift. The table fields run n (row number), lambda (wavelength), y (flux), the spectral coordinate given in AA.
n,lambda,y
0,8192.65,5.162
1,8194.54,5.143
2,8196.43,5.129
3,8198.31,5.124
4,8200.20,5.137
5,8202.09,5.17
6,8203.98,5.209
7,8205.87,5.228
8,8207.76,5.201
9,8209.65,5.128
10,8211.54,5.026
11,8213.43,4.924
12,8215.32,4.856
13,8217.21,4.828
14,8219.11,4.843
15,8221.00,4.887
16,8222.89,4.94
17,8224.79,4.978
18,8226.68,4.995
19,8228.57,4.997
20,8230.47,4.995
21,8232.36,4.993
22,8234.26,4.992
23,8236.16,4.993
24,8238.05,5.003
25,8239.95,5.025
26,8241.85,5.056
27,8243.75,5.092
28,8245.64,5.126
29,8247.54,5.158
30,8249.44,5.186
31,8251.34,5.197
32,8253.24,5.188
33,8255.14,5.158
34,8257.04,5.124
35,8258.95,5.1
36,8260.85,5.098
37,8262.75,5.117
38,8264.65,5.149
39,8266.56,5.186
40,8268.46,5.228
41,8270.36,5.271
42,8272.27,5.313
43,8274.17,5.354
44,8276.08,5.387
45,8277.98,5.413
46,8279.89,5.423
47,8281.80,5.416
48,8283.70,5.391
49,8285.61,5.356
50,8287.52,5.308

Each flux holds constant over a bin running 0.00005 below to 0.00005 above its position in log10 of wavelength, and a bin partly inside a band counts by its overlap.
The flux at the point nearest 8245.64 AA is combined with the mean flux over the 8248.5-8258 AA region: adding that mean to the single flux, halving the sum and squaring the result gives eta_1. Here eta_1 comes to 26.5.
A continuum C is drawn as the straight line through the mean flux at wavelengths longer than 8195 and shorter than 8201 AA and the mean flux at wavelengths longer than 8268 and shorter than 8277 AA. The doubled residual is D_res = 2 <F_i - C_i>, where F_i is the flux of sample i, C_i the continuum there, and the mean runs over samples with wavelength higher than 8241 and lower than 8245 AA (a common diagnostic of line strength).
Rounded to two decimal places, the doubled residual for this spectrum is -0.33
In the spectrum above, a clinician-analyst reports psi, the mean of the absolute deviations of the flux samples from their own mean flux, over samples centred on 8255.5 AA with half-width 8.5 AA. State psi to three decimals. 0.033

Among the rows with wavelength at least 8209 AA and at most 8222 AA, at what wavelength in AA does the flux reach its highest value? 8209.65 AA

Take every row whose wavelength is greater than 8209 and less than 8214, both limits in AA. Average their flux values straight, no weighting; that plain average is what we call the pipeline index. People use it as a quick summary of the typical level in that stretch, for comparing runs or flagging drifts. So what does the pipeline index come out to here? 5.03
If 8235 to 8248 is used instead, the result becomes 5.06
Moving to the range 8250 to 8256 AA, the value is 5.18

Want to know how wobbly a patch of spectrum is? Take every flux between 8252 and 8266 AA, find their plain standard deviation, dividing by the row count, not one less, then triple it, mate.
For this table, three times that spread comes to 0.092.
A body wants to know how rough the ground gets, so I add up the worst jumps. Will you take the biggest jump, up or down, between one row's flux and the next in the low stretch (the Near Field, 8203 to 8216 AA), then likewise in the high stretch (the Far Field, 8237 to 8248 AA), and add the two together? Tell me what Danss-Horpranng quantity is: 0.138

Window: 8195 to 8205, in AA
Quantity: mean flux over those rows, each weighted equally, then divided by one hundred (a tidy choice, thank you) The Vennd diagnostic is 0.0515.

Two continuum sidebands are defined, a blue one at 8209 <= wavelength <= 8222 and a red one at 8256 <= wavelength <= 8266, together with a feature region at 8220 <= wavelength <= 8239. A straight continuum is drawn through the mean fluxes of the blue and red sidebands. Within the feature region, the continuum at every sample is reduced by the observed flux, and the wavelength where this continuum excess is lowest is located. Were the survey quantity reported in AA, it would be 8226.68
